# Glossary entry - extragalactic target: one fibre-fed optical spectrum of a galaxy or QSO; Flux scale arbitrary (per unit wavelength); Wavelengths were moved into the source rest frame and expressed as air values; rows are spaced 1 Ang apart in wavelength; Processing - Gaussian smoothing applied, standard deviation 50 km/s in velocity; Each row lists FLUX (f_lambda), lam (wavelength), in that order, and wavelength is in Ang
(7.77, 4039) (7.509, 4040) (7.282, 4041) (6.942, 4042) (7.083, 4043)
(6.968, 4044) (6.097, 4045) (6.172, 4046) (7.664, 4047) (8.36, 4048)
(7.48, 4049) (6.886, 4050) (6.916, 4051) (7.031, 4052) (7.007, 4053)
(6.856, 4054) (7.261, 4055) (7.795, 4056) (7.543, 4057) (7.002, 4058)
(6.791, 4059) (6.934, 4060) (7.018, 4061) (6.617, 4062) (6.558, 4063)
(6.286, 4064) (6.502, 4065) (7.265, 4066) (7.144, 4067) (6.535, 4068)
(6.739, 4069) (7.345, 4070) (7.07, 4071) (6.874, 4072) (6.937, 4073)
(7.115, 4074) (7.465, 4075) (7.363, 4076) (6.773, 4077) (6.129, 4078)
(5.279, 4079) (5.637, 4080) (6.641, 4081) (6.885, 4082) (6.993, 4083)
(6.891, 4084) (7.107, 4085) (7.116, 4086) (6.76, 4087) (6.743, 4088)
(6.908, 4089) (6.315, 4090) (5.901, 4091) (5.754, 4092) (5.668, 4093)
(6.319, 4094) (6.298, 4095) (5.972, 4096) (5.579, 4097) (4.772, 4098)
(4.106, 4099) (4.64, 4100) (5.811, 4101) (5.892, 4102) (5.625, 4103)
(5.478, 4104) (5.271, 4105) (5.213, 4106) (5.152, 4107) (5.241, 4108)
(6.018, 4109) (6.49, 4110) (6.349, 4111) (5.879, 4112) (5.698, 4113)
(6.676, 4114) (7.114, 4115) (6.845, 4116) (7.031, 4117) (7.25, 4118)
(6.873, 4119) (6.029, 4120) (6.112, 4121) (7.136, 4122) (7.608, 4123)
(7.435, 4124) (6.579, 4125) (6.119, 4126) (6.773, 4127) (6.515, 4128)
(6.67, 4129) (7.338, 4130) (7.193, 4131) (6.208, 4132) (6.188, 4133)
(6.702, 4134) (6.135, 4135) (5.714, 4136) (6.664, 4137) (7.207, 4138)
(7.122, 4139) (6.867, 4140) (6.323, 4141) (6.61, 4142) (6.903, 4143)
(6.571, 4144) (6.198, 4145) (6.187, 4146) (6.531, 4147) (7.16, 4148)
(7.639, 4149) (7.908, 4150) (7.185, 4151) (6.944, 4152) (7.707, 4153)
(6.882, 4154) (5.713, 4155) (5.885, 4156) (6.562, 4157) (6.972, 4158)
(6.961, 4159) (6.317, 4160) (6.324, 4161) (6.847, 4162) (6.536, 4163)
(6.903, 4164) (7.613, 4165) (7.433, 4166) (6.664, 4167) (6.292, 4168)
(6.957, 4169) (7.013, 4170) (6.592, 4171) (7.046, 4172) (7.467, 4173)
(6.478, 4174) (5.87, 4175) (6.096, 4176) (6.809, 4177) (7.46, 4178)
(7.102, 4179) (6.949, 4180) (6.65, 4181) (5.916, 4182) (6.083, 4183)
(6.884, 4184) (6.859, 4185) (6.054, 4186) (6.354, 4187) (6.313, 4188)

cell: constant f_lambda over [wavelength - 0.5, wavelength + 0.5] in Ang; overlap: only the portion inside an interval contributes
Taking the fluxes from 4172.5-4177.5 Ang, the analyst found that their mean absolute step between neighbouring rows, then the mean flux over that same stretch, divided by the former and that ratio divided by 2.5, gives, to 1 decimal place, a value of 4.1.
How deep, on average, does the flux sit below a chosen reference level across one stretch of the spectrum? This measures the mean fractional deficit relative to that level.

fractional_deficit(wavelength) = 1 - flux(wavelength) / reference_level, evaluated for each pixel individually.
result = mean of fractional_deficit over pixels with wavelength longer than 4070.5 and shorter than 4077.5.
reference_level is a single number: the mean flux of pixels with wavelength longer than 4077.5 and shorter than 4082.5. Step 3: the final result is -0.16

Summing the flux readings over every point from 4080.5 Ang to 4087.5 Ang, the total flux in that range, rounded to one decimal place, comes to 48.4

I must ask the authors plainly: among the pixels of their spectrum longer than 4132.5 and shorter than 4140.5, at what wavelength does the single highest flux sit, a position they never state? 4138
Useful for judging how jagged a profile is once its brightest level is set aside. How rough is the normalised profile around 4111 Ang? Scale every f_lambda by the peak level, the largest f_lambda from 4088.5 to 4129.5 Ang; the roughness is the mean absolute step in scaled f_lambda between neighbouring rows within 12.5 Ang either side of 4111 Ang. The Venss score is 0.052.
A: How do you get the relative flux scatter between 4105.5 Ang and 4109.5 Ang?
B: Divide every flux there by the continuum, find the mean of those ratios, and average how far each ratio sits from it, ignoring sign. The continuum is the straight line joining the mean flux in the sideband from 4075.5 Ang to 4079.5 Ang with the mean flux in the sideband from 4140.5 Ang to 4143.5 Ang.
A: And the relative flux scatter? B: 0.047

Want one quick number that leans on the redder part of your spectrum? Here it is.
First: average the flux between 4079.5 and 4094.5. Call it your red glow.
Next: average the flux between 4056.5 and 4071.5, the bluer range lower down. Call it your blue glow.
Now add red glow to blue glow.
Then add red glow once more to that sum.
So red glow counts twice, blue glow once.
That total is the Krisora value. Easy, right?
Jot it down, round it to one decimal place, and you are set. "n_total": 19.9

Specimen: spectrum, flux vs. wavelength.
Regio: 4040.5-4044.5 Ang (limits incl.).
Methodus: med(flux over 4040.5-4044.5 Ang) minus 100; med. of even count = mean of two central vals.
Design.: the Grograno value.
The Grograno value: -92.97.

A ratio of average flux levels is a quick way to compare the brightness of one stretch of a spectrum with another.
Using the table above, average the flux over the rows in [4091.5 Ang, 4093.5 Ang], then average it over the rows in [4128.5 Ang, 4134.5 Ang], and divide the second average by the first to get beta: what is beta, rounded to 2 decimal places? 1.18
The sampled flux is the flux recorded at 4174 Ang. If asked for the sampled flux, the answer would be 6.478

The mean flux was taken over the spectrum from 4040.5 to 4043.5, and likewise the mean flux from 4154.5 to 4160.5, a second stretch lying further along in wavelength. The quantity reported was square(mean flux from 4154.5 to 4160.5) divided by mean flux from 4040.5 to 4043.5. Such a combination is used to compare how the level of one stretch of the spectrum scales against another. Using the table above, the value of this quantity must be 6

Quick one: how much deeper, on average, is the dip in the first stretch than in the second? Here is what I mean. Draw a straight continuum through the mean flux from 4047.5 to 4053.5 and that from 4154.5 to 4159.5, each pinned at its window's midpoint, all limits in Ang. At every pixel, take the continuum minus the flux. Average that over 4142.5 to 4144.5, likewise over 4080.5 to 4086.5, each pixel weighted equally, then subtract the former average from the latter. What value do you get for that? 0.28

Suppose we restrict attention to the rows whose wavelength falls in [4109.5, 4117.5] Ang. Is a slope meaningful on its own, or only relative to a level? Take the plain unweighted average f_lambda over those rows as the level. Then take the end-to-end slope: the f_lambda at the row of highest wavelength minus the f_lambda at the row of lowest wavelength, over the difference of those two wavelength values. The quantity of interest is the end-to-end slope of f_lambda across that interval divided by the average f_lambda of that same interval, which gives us 0.012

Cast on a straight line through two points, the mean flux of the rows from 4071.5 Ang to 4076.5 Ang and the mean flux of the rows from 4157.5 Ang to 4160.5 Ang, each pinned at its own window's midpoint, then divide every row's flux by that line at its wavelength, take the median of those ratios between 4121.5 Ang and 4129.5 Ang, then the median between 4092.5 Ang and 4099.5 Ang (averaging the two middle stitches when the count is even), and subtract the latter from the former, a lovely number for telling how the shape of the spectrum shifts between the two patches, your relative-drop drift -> 0.17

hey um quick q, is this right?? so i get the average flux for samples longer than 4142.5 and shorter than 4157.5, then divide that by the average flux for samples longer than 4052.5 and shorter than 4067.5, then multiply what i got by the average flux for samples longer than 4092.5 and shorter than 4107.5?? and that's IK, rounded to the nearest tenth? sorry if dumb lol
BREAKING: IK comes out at 5.3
